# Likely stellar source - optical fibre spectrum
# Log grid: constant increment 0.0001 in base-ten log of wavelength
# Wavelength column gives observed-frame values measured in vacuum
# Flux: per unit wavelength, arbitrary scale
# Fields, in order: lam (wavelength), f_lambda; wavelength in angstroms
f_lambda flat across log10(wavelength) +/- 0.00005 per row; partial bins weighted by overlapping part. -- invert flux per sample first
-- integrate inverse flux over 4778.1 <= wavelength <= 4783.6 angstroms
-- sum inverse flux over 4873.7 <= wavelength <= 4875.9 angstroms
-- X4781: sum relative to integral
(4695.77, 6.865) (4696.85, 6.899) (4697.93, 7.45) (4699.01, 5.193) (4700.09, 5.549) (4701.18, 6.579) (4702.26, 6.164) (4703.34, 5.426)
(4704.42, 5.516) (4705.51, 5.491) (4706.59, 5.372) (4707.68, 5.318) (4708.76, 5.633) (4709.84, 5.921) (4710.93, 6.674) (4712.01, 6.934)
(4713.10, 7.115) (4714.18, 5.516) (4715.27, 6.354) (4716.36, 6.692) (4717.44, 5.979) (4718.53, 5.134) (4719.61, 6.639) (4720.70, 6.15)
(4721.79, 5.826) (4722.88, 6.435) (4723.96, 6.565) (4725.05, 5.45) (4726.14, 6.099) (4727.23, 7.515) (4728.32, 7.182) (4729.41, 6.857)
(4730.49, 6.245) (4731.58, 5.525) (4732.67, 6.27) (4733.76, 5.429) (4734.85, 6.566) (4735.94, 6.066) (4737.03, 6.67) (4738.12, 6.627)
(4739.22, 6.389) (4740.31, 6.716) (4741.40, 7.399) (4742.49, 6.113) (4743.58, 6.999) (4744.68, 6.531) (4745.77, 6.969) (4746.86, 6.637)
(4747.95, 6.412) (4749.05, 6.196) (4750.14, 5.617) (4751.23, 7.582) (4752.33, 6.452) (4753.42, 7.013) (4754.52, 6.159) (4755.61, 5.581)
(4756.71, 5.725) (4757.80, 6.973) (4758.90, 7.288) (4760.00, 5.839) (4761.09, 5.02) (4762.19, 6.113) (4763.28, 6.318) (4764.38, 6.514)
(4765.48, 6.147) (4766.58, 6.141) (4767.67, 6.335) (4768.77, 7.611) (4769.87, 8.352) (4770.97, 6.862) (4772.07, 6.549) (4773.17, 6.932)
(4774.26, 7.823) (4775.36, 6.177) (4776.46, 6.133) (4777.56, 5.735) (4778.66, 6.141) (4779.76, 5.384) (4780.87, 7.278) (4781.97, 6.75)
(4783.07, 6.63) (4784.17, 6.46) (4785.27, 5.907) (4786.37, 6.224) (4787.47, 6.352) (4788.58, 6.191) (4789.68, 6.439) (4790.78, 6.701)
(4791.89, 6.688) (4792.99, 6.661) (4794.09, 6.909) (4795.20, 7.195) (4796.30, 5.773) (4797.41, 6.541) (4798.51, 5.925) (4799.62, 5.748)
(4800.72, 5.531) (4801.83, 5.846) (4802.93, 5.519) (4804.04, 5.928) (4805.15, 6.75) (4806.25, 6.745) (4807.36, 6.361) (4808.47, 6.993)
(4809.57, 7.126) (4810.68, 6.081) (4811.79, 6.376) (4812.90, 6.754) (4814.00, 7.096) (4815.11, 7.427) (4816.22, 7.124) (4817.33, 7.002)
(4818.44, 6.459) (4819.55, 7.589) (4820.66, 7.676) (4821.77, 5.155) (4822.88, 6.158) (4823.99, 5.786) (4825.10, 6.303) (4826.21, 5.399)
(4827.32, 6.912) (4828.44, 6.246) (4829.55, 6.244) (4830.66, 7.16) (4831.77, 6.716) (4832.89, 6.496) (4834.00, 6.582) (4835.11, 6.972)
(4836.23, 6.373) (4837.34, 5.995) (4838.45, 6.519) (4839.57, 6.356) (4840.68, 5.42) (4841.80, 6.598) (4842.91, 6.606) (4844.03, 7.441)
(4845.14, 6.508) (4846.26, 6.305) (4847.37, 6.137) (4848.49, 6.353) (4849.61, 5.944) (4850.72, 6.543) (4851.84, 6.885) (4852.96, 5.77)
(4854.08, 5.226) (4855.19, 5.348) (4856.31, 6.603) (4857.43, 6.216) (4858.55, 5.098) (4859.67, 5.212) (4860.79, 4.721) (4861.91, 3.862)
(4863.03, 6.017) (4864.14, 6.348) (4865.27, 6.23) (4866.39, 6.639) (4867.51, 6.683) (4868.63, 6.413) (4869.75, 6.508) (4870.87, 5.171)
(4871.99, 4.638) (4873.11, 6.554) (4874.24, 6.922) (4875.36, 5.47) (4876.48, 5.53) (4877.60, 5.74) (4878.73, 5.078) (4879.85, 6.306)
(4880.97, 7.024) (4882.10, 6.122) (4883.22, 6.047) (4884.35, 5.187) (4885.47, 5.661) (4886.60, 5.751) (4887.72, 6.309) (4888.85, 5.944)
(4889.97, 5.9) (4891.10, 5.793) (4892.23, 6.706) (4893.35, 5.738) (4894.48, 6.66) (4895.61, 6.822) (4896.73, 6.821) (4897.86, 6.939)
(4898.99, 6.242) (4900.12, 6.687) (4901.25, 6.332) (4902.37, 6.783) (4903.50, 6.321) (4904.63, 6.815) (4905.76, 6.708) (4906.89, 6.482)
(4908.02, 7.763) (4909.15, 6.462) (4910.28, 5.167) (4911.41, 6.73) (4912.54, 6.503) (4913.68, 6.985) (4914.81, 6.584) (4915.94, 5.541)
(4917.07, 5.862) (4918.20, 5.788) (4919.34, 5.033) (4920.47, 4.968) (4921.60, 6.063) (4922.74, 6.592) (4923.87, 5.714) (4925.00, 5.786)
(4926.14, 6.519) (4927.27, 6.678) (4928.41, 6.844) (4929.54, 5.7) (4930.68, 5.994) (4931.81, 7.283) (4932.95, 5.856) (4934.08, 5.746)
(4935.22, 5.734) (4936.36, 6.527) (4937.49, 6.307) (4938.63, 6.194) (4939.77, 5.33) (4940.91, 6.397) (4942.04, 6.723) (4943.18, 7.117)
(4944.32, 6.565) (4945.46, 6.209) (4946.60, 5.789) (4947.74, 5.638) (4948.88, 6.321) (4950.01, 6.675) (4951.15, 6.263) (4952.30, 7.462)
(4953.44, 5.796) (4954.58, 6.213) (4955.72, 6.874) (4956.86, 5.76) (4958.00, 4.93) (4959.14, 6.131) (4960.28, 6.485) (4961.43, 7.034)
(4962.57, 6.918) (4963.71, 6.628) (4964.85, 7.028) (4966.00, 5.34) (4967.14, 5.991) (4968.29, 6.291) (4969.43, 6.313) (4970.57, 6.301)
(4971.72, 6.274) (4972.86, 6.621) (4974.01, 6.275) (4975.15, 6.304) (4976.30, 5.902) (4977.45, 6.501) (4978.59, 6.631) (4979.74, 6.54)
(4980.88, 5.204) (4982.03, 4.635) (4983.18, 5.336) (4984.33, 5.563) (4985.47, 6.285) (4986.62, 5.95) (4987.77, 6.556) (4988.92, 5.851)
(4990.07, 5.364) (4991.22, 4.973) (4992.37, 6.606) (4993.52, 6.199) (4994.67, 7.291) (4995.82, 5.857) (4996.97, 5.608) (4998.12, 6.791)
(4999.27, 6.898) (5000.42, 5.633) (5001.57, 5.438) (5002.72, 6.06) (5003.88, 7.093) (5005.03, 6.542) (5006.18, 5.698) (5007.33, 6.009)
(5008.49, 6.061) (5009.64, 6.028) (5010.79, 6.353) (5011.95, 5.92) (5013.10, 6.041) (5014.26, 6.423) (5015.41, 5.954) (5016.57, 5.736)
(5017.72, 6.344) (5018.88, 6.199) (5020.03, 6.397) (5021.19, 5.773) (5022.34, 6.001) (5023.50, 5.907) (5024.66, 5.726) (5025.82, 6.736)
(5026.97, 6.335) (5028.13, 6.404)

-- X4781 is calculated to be 0.379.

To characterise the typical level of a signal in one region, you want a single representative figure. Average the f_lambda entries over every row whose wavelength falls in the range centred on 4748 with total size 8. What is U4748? 6.56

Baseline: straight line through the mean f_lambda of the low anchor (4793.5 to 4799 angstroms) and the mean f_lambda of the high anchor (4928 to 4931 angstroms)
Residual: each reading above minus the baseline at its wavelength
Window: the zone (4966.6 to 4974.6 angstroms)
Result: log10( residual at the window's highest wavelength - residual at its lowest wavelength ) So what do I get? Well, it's -0.52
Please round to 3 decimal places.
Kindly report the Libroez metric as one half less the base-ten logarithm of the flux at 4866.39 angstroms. -0.322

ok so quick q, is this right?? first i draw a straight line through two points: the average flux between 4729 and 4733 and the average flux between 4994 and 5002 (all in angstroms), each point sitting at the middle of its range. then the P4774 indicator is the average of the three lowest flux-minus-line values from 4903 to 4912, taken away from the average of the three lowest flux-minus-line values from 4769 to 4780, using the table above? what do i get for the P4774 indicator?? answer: -0.2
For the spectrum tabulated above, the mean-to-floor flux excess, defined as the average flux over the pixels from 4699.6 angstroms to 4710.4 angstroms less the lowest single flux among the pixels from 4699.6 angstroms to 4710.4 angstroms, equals 0.4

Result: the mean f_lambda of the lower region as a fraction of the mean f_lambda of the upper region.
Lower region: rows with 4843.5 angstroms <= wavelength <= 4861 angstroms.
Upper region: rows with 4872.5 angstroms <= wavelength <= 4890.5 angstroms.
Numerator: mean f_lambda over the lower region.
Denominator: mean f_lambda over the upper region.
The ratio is 1.01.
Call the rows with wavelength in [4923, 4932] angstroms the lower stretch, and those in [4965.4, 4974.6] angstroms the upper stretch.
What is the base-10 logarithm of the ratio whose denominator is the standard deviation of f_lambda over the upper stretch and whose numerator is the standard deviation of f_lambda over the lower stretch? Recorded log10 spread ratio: 0.200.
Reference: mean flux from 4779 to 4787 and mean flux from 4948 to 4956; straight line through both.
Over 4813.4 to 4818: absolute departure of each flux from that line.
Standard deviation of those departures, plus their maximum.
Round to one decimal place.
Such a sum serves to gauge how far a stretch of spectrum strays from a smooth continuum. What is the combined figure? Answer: 1.2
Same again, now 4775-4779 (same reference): 0.8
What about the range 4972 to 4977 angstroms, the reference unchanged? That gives 0.8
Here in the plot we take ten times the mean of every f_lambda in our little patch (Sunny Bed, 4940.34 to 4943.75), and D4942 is 67.5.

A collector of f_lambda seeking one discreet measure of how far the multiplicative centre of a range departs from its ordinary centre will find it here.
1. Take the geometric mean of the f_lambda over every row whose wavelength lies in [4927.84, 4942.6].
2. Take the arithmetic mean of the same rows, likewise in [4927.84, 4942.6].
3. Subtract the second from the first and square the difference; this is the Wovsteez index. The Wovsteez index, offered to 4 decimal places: 0.0005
